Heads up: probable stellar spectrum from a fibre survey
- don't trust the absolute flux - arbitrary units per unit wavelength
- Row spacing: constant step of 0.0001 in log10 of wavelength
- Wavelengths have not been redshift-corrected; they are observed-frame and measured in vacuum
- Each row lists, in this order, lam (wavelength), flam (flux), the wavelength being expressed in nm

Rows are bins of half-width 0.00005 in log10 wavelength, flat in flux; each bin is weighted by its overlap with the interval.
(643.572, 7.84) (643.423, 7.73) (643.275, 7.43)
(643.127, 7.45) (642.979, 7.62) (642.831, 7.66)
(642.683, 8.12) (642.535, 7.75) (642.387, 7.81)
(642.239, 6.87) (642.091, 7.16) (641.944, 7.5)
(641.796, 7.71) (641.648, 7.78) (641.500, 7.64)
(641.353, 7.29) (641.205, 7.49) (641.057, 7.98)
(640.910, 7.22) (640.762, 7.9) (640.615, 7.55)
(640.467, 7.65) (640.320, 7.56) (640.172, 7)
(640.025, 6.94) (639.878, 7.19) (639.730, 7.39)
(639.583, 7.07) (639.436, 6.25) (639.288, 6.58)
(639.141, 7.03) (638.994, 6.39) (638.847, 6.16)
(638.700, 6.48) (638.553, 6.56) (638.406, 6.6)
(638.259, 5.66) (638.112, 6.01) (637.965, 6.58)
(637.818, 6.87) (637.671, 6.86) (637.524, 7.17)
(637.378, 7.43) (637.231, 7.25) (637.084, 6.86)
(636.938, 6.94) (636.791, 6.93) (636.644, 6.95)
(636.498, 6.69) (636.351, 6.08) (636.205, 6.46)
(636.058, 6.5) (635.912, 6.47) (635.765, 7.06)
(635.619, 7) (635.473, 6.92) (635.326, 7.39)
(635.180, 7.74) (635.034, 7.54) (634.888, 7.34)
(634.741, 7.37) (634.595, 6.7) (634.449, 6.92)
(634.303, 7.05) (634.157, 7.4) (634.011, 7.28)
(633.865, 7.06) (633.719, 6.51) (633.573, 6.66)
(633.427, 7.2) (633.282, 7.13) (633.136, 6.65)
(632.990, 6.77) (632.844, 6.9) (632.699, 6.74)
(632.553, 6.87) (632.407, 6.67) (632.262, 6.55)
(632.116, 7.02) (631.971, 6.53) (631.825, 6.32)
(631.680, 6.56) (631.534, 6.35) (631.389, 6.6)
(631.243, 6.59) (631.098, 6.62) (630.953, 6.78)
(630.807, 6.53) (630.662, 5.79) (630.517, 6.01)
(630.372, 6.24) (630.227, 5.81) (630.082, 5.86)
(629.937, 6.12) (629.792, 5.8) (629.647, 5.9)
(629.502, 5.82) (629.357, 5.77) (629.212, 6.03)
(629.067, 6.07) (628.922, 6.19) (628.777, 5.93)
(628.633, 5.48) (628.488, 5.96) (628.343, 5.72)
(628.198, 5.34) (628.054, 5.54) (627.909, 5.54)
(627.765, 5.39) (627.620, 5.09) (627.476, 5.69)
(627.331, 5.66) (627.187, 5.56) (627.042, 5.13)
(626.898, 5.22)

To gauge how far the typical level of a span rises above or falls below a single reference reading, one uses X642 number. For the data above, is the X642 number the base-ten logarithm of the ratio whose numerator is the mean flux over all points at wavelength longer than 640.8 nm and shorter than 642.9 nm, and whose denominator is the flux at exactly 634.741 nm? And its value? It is 0.012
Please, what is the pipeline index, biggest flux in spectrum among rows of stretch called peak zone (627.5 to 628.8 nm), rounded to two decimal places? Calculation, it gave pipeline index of 5.96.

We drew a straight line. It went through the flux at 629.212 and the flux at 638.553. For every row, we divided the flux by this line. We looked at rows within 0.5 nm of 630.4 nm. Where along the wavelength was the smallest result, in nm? 630.662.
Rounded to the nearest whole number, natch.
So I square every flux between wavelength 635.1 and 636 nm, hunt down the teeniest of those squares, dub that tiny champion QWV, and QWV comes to 42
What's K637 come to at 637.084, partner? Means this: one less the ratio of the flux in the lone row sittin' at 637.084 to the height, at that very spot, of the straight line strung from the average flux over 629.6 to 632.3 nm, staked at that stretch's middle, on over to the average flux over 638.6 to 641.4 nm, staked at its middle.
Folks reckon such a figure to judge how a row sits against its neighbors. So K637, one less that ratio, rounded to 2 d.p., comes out 0.00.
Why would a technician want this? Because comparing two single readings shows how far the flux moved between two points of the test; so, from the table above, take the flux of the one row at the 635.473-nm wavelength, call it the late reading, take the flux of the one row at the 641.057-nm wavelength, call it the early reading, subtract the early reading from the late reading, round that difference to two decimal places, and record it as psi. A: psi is -1.06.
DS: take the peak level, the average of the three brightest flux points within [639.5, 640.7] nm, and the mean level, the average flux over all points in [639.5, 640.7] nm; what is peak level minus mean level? 0.29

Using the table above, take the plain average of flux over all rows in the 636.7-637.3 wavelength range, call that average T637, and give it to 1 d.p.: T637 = 7.0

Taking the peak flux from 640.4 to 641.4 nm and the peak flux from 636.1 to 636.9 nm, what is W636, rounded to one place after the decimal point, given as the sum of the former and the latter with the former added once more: 22.9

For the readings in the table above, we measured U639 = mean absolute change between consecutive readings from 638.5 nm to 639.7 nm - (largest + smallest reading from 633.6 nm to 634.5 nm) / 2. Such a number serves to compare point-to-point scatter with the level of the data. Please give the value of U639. -6.5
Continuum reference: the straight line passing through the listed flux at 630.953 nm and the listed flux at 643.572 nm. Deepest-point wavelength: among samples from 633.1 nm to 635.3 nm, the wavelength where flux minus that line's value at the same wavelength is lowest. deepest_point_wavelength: 633.719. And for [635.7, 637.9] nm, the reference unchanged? 636.351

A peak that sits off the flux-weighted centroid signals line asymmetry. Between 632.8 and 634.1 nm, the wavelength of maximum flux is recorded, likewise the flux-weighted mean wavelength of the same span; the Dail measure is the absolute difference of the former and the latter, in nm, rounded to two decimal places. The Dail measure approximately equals 0.58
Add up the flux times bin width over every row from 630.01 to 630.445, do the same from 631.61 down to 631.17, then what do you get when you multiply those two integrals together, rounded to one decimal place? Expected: 7.4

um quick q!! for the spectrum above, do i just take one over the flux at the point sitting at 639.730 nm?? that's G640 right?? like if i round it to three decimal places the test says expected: 0.135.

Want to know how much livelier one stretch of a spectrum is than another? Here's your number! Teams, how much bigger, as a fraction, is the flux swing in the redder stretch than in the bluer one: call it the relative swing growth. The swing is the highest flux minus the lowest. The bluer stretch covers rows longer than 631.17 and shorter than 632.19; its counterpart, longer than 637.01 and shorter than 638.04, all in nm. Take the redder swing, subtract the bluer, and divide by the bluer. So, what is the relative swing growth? 0.2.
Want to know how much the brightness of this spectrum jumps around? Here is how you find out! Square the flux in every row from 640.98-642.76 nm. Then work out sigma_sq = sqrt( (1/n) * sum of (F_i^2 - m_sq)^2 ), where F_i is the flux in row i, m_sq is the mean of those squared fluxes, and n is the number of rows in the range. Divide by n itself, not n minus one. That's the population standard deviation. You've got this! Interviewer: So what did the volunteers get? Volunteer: 5.1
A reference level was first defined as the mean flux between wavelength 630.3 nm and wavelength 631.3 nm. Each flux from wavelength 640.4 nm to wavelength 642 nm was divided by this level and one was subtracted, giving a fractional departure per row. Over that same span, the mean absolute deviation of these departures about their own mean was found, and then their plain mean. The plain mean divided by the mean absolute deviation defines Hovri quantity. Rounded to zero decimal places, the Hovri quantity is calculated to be 7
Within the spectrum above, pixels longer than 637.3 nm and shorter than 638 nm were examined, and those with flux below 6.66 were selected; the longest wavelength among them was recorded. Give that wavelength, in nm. 637.965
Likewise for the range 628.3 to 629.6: 629.502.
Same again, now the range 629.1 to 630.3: 630.227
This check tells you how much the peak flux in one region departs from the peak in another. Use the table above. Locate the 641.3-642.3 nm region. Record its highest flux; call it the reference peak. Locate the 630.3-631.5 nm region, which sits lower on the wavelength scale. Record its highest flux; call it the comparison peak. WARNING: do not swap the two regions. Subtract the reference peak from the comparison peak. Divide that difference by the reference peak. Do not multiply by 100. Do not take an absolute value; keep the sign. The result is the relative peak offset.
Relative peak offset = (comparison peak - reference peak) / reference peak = -0.13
